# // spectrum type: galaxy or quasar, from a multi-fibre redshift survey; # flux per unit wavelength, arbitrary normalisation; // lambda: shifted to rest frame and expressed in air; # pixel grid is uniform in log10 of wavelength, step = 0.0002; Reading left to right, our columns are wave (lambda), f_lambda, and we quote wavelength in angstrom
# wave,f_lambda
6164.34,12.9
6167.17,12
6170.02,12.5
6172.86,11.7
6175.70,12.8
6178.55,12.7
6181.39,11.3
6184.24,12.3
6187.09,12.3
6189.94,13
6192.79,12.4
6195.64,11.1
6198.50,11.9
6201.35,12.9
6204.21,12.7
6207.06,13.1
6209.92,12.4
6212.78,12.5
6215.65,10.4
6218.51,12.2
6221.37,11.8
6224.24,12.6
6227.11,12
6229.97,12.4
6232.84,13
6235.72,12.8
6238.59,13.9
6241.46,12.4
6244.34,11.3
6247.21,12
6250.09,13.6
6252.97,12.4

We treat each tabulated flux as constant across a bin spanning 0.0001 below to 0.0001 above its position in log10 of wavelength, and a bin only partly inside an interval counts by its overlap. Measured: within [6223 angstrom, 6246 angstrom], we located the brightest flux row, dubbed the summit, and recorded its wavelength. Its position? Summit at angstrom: 6238.59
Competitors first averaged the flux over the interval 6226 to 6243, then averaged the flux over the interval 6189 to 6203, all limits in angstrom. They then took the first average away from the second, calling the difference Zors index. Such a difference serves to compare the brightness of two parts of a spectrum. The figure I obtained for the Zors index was -0.5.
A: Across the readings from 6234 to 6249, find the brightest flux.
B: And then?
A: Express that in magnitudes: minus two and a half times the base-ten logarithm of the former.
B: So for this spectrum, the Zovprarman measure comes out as -2.86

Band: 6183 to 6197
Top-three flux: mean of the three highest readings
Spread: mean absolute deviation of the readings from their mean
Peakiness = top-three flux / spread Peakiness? 28.1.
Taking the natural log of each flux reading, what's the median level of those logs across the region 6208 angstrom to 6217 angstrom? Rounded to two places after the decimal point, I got 2.52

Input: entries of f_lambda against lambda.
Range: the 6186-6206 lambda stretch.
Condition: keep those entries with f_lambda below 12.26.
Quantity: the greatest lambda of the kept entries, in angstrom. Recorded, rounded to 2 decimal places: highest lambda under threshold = 6198.50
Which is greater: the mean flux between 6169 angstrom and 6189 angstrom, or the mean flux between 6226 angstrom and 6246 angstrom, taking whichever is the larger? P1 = 12.5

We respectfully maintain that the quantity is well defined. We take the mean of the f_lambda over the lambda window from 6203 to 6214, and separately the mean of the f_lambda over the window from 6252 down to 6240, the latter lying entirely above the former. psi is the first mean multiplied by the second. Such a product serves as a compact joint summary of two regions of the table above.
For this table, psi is 156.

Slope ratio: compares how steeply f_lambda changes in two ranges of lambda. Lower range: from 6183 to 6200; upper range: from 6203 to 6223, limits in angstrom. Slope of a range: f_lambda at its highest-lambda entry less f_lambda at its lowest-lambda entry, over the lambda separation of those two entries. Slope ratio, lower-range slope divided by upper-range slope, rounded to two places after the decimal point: 0.53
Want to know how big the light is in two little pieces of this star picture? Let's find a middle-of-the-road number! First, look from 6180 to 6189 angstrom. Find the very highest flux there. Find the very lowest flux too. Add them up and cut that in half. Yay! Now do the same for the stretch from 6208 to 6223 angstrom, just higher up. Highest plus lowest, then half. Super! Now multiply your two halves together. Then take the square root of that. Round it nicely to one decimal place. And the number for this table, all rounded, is 11.6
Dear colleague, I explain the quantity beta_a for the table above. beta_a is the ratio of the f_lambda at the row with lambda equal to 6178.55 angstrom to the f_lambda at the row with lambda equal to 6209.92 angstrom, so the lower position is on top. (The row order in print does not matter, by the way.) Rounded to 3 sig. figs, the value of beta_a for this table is 1.02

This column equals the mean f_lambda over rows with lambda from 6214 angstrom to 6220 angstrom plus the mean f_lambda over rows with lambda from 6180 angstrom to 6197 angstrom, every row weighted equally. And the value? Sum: 23.4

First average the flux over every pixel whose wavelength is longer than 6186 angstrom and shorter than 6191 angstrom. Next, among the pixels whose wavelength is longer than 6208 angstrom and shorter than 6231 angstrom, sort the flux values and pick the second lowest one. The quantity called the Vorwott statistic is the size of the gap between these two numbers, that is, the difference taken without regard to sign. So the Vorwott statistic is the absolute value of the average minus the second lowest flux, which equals 0.85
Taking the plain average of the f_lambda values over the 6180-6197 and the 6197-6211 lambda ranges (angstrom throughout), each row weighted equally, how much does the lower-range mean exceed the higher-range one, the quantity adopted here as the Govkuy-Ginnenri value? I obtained -0.53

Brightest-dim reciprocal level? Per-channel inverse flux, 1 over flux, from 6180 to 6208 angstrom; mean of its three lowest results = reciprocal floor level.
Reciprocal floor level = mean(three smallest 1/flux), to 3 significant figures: 0.0769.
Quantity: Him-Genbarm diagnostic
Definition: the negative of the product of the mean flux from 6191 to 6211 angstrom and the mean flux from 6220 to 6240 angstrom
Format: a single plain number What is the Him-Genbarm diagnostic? -156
